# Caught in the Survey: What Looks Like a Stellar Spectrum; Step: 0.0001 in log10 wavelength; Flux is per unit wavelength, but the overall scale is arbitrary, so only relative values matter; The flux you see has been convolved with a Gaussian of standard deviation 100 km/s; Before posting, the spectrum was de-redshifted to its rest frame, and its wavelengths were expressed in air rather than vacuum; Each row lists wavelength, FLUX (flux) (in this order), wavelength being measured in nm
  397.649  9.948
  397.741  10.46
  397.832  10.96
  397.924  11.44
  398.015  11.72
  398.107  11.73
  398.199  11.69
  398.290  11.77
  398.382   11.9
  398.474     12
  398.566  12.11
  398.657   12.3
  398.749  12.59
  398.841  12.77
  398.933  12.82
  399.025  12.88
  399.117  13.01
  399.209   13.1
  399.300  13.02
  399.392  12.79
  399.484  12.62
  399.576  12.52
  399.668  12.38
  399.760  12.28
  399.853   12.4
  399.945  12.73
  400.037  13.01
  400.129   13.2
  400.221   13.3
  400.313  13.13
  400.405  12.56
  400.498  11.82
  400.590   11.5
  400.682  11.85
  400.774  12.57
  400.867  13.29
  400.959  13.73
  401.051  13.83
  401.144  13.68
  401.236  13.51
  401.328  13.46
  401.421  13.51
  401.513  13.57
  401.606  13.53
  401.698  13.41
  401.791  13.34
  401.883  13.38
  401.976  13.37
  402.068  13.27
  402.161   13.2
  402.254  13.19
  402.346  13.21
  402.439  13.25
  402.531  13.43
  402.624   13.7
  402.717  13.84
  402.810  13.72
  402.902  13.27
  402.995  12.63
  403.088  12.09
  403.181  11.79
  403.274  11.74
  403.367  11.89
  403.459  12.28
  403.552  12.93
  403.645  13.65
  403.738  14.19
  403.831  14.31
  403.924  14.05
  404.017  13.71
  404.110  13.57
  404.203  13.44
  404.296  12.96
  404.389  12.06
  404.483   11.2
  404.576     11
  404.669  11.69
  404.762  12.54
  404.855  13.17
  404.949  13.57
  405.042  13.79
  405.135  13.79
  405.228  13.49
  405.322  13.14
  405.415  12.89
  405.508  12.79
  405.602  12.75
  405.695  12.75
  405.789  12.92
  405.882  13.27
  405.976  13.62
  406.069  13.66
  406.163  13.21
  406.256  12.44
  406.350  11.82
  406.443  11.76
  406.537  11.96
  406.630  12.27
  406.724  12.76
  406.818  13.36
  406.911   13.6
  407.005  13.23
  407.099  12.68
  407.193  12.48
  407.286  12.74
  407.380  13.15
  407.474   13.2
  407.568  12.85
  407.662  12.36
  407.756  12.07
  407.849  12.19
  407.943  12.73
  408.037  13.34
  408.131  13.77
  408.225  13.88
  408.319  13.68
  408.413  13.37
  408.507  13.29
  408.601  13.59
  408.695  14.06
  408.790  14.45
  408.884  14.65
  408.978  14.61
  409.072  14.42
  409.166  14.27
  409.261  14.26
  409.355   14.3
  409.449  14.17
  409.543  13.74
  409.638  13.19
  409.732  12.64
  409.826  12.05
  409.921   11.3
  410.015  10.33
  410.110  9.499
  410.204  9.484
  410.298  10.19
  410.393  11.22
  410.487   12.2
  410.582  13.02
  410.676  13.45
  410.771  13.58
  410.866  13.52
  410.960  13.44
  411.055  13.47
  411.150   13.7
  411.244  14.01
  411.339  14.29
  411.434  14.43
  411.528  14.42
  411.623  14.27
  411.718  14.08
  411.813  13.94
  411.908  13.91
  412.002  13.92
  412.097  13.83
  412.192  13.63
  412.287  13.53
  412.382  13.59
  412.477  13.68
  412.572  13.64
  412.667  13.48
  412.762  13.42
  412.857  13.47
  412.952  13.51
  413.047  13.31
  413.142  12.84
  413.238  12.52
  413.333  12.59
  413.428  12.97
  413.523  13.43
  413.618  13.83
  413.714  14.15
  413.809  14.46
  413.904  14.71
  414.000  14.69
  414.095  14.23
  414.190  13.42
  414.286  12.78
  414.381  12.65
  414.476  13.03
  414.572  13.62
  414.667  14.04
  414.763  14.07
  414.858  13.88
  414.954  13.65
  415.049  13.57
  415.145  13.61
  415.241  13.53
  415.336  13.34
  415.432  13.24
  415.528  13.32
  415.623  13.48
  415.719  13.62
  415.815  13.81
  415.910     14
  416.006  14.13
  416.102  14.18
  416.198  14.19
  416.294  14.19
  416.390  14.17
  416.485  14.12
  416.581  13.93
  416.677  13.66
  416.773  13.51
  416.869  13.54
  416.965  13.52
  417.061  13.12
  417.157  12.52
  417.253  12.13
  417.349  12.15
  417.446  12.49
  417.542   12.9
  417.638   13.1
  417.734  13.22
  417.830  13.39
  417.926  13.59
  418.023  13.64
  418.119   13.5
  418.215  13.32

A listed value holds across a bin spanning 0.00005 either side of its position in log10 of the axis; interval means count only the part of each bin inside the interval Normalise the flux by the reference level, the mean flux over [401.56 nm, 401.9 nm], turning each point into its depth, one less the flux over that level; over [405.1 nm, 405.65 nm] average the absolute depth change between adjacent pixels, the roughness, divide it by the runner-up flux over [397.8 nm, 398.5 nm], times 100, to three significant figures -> 0.130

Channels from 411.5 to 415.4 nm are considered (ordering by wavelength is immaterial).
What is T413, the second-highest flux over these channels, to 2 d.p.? 14.69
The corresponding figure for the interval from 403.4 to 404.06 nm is 14.19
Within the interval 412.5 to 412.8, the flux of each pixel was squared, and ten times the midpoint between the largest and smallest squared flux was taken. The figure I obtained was 1831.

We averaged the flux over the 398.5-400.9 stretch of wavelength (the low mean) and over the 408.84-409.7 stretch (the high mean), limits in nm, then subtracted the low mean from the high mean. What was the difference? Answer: 1.5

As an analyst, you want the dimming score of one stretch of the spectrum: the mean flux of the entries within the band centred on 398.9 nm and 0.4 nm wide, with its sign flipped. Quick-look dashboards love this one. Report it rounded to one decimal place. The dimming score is -12.8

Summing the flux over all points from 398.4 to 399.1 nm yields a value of 87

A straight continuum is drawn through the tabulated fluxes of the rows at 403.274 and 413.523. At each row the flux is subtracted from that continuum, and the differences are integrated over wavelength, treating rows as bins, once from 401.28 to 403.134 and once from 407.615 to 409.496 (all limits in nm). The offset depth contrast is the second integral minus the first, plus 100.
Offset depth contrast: 101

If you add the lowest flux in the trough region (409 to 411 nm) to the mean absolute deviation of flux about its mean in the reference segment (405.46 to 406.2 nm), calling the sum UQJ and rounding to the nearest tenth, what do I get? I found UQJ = 9.8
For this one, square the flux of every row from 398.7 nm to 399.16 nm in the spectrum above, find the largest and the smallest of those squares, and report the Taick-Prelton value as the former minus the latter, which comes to 11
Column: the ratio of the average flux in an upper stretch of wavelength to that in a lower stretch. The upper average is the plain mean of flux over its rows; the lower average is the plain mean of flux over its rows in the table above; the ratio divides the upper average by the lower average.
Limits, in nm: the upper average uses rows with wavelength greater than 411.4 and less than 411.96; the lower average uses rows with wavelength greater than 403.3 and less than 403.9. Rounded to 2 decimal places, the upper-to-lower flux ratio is 1.07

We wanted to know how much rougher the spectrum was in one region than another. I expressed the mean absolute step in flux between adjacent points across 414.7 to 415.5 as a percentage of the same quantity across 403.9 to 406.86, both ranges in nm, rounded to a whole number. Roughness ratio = 36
